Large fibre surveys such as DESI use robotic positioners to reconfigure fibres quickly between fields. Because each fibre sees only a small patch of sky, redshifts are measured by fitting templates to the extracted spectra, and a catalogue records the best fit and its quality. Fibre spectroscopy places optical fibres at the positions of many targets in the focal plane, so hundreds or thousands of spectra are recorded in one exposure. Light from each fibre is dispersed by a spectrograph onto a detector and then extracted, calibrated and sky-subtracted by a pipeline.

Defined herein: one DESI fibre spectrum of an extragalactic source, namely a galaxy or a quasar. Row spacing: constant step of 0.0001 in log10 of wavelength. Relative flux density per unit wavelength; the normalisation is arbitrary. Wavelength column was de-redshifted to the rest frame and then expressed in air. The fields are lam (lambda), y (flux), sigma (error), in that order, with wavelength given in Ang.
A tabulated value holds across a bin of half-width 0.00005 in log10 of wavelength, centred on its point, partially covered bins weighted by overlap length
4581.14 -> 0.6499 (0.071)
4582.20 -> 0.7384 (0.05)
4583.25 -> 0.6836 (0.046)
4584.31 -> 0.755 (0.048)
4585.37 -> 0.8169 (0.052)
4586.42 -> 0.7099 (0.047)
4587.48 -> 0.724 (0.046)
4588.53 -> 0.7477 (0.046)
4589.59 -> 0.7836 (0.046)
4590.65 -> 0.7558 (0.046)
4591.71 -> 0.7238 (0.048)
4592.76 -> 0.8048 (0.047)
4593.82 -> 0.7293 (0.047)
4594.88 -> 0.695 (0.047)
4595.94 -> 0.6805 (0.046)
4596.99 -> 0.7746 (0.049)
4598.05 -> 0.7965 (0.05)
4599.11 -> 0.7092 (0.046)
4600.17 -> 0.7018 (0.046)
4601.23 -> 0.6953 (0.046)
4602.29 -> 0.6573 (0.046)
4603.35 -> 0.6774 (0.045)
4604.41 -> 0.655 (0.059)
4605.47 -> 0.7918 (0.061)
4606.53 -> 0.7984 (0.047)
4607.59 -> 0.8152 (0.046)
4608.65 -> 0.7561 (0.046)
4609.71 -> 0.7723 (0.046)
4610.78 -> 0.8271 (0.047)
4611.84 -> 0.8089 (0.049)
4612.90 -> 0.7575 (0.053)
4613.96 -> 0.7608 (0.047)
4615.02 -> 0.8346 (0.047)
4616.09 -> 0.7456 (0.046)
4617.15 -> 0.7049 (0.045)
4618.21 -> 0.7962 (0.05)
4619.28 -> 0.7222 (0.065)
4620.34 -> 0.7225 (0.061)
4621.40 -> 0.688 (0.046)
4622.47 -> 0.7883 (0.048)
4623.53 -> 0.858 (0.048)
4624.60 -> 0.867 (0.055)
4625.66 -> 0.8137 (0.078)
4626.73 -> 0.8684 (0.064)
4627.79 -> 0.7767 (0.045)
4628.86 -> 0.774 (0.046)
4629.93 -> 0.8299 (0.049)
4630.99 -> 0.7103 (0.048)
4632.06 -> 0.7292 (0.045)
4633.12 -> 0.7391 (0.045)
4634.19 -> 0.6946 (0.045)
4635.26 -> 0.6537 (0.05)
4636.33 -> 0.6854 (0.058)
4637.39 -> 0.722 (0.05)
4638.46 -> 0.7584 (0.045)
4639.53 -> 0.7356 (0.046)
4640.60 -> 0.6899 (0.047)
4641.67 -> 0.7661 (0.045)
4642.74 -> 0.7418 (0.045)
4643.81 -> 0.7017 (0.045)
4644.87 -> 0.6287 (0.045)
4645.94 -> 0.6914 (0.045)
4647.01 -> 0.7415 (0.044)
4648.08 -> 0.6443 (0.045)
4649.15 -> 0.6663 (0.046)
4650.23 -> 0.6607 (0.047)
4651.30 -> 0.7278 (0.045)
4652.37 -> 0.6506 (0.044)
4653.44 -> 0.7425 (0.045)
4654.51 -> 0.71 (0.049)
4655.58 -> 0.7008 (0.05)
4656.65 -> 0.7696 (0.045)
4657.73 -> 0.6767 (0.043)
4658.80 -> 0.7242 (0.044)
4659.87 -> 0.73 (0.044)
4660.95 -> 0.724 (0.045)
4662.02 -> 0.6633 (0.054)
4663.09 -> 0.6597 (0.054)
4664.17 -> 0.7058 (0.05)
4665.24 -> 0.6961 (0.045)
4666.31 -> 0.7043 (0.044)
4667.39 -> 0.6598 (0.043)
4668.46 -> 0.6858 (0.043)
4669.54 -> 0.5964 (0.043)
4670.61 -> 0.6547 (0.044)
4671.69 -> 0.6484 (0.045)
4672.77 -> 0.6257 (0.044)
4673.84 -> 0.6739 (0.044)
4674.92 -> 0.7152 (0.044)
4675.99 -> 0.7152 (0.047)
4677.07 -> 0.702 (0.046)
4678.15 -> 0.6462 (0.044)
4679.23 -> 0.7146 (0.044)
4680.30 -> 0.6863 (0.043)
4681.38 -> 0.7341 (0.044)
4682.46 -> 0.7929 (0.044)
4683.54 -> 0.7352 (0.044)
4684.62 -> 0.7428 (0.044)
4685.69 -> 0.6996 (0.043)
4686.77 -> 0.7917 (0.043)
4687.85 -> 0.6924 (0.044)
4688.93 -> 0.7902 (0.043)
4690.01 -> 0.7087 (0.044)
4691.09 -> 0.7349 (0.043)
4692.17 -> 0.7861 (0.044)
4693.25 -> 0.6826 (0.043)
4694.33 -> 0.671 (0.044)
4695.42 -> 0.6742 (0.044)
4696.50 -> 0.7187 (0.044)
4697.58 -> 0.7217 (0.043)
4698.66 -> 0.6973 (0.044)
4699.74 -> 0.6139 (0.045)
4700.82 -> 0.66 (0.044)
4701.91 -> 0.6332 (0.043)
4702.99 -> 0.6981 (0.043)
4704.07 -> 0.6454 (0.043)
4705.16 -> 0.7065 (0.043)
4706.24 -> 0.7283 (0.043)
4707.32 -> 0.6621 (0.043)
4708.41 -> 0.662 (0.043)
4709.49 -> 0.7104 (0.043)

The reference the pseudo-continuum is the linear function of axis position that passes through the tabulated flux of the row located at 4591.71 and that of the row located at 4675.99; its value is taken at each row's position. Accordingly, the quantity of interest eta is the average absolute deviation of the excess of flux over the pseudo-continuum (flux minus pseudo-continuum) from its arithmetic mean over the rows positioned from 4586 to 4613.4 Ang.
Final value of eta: 0.044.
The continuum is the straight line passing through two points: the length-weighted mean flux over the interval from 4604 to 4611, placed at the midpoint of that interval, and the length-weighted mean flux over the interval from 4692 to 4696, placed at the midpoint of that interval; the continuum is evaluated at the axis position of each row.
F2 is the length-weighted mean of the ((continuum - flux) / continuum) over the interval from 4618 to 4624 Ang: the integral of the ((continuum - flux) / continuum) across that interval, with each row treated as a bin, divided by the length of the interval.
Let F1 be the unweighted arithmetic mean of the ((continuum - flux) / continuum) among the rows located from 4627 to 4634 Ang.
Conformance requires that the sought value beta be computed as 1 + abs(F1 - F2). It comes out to 1.01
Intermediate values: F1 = -0.01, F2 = 0.001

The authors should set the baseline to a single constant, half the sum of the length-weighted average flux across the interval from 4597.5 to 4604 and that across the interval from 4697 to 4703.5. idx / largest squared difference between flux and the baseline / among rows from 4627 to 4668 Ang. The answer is 0.020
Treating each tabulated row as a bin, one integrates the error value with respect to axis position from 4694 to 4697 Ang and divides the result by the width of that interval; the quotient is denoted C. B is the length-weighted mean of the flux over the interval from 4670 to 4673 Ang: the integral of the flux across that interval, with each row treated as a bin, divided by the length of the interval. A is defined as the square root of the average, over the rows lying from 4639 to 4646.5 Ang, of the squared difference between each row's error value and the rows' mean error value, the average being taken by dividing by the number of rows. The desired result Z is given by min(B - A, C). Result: 0.0439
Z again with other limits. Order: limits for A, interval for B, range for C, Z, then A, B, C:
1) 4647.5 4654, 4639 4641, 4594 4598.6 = 0.0479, 0.0009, 0.714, 0.0479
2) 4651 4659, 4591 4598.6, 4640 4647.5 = 0.0452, 0.0023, 0.744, 0.0452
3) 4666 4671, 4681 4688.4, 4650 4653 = 0.0452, 0.0005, 0.742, 0.0452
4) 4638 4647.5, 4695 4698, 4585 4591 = 0.0471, 0.0008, 0.706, 0.0471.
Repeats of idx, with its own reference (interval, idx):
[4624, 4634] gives 0.033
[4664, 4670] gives 0.008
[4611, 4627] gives 0.033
